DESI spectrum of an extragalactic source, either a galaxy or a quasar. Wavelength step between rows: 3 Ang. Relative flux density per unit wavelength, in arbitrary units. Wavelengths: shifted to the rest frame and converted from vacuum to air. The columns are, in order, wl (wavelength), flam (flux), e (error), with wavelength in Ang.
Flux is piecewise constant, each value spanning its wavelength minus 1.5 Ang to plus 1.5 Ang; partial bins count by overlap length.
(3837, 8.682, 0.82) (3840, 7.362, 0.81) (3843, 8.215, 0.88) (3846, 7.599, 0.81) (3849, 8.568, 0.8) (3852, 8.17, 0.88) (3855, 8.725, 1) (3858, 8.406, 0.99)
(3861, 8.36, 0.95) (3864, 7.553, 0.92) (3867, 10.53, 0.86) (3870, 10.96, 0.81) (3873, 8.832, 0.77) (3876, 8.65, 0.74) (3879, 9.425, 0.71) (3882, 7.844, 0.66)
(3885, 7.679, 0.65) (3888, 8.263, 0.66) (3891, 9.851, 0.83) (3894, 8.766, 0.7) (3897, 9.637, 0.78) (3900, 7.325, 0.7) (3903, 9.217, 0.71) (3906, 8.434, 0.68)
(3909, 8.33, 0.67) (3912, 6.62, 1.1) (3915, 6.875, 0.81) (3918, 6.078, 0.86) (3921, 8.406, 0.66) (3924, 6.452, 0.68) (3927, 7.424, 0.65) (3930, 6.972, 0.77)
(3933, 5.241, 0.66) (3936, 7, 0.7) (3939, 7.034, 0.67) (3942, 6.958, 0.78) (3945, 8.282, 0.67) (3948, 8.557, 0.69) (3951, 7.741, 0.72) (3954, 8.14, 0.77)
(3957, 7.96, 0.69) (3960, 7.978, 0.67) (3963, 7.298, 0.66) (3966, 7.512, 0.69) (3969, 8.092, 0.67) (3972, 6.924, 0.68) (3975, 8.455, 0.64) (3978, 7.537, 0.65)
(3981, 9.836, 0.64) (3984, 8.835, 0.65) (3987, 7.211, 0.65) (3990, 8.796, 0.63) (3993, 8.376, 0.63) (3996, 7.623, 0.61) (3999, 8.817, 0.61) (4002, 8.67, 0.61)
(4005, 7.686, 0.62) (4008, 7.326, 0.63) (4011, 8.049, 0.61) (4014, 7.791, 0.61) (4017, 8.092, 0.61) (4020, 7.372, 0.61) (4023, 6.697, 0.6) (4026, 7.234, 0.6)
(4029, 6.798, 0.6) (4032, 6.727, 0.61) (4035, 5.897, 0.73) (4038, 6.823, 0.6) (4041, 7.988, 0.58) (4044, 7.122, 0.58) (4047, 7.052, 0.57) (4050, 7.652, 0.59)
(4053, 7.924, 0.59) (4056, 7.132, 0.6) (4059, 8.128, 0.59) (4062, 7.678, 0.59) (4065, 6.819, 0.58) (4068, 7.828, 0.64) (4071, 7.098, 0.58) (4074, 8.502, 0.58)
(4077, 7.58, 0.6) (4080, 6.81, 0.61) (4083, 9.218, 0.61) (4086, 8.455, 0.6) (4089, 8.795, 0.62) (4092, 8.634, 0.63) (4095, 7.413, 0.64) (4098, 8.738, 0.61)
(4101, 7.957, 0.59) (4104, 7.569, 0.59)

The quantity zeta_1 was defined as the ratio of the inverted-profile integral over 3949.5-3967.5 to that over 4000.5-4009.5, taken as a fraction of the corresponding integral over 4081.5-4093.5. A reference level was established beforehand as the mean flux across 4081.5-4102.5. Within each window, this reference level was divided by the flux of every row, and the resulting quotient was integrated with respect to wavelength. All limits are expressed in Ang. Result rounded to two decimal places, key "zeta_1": 0.17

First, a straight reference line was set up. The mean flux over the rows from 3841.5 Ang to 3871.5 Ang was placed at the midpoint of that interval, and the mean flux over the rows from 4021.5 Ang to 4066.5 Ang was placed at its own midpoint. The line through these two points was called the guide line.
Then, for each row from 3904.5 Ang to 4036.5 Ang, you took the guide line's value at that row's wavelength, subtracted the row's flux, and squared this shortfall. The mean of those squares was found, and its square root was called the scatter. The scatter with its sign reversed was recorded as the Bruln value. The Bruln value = -0.98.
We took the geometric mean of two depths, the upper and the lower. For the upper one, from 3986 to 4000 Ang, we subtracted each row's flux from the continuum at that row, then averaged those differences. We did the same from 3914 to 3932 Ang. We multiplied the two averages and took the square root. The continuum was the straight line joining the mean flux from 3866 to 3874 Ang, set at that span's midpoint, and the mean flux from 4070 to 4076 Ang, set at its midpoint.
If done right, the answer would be 1.2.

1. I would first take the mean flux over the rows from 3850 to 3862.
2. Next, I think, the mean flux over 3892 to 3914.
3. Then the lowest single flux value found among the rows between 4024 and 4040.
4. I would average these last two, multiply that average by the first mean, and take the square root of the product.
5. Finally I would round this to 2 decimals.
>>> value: 7.74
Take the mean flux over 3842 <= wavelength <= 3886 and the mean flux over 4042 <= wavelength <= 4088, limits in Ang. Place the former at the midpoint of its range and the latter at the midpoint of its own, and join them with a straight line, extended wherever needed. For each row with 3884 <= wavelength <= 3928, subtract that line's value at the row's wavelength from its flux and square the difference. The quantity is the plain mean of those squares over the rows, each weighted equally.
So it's 1.4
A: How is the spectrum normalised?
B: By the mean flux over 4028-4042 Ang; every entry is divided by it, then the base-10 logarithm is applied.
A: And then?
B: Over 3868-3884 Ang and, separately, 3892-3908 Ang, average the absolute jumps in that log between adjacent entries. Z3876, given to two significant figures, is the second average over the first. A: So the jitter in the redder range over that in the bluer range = 1.4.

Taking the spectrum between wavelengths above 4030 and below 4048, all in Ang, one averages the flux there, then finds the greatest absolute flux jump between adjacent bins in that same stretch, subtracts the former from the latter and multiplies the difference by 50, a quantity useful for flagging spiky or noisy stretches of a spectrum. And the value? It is -288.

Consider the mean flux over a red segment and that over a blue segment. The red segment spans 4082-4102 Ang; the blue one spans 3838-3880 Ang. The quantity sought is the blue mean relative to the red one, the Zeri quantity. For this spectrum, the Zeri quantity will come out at 1.02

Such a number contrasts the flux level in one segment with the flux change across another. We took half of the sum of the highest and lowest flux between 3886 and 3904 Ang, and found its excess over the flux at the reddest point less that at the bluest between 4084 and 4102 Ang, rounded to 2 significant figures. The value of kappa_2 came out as 9.1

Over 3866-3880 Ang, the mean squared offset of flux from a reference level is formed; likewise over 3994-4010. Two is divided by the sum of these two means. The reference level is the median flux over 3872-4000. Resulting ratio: 0.49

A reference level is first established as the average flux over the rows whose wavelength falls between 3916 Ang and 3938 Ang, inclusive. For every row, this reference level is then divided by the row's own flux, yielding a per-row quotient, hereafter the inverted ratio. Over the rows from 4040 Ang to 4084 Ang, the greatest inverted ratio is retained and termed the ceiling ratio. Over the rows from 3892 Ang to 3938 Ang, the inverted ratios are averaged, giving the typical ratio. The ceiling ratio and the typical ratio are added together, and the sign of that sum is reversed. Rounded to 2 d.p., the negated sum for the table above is -1.93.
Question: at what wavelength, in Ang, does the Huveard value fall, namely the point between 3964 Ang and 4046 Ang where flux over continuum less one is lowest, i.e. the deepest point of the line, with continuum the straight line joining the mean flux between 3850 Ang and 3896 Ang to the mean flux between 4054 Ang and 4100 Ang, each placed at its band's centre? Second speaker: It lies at 4035 Ang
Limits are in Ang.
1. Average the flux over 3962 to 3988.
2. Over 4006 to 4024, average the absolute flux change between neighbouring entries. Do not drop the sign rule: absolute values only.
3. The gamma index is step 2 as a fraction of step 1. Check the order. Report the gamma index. 0.067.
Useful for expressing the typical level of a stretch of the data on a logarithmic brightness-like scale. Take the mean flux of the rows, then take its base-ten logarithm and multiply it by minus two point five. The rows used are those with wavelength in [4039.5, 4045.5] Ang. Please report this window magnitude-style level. -2.20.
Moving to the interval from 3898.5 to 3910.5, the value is -2.30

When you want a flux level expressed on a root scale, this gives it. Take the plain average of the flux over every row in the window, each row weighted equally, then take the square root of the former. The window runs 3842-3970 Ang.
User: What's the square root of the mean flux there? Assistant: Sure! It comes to 2.84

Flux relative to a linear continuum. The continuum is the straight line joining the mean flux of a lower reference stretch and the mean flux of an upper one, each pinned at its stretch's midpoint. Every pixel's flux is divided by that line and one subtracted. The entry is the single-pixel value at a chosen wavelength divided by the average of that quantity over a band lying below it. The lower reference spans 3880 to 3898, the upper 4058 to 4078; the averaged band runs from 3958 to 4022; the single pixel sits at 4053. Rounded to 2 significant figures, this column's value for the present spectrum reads -2.1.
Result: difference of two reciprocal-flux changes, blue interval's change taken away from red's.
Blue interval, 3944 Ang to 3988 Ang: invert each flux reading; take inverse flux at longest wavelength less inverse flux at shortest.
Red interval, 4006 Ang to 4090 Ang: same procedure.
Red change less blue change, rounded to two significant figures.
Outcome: -0.041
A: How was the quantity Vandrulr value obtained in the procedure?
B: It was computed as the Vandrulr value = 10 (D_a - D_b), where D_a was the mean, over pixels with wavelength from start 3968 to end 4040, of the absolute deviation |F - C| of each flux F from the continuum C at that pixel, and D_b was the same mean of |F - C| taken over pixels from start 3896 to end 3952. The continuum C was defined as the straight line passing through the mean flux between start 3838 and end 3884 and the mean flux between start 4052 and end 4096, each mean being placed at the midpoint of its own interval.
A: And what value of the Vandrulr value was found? -3.5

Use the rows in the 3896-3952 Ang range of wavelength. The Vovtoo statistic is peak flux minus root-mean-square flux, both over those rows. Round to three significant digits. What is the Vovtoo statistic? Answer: 2.06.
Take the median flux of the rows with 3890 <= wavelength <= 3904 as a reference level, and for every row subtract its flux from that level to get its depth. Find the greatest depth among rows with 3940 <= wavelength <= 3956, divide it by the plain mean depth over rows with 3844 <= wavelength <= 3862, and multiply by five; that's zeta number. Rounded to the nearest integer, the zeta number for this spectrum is 12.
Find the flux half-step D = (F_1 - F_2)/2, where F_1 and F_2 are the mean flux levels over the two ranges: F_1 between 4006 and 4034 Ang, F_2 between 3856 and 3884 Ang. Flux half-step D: -0.8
